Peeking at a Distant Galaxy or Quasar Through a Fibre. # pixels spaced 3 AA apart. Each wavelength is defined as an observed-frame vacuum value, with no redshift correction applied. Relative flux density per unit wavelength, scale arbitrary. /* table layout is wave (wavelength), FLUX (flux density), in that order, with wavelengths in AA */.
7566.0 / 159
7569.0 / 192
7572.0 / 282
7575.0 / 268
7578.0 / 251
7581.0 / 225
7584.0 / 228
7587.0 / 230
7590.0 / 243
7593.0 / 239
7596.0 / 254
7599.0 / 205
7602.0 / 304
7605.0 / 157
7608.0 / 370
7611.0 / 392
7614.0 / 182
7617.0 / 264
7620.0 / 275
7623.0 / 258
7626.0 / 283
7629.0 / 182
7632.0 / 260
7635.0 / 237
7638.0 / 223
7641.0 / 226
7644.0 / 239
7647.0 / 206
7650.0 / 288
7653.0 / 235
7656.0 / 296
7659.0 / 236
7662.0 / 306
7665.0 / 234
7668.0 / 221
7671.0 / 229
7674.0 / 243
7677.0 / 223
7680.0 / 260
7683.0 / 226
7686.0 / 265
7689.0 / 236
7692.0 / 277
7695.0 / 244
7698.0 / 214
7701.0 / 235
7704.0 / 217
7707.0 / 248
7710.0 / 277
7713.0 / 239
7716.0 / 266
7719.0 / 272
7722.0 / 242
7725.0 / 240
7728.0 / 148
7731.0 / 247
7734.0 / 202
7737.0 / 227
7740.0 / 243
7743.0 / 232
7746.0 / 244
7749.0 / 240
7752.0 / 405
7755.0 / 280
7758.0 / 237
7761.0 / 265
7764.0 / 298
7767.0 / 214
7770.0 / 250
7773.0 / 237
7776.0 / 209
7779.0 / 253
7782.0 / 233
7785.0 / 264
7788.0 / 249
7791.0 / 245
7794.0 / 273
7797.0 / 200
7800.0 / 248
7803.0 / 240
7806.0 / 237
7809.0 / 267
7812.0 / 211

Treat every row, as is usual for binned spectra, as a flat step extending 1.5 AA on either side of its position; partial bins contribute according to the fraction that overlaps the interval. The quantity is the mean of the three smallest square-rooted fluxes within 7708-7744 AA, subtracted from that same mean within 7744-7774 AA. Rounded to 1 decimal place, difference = 1.3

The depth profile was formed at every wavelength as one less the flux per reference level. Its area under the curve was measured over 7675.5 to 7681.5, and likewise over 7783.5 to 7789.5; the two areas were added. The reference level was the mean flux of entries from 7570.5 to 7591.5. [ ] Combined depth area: -0.11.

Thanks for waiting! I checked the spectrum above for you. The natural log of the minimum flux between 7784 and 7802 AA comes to 5.30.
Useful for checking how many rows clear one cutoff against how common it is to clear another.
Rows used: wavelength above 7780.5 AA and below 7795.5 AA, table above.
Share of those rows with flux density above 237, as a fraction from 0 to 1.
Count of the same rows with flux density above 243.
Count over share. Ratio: 5.0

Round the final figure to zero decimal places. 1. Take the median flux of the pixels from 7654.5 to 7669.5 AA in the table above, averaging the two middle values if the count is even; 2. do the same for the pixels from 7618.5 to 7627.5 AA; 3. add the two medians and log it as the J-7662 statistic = 511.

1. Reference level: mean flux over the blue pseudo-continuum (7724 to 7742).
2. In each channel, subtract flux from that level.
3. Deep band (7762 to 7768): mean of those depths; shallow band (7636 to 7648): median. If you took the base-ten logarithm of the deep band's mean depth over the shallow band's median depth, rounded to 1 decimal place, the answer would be 0.8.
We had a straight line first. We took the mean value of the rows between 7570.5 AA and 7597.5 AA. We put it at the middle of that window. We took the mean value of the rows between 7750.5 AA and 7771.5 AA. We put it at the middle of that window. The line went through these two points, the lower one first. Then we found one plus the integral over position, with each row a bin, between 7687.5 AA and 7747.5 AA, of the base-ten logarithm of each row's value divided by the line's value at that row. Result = -2.6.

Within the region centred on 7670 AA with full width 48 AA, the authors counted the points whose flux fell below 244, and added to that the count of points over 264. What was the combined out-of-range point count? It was 15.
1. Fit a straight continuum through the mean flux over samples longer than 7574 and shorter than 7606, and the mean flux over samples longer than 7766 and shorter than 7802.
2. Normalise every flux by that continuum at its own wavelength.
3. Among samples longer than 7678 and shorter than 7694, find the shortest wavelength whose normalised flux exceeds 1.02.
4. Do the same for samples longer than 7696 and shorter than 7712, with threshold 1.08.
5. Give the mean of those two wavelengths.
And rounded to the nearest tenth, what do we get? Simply 7695.0 AA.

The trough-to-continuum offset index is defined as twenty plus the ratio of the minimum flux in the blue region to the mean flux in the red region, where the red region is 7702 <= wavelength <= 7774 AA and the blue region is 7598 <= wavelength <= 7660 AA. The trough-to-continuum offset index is 20.63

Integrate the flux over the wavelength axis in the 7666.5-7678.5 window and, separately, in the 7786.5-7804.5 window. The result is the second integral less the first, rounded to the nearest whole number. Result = 1617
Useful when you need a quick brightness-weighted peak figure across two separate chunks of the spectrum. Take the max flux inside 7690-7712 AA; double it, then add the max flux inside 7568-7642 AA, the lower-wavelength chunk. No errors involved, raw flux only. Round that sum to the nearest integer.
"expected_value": 946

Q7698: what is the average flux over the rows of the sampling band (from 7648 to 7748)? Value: 243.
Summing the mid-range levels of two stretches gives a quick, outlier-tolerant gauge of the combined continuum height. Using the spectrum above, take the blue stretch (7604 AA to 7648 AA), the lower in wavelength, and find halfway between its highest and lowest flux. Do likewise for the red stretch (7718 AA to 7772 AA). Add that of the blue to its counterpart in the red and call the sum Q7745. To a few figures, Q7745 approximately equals 551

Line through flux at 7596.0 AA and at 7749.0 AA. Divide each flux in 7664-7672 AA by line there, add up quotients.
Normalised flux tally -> 2.76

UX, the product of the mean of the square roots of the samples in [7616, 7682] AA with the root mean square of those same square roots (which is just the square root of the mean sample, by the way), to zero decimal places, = 246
